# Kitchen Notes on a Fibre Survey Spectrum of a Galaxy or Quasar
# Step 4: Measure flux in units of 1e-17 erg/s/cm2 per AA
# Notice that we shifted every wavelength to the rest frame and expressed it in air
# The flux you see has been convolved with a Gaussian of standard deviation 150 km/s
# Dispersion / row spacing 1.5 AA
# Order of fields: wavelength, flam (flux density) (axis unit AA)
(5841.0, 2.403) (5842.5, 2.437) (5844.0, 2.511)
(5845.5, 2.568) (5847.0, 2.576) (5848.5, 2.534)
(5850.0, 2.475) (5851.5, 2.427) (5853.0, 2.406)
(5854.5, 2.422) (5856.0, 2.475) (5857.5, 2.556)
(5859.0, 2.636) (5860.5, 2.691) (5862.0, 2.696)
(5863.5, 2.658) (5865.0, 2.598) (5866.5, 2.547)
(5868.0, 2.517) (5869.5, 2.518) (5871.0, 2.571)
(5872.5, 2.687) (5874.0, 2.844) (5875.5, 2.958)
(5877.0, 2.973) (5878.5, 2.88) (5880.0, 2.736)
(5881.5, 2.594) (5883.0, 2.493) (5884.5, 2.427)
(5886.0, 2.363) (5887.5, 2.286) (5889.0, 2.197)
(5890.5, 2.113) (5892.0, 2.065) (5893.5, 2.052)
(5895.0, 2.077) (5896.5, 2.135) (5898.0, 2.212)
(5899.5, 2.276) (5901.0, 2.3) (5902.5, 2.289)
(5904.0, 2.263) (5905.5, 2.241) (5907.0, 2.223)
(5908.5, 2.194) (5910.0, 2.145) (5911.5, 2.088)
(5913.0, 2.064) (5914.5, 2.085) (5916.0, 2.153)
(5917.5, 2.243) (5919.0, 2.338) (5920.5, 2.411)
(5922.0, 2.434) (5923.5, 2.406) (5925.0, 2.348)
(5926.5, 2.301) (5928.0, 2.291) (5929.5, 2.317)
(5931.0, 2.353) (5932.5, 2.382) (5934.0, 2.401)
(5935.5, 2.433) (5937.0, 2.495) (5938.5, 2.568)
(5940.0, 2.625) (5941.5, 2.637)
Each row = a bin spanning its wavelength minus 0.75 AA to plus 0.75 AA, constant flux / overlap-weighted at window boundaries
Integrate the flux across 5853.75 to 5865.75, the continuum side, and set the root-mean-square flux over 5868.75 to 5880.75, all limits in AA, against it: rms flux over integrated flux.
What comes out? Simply 0.089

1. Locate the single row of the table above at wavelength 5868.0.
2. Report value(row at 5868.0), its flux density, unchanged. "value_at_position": 2.517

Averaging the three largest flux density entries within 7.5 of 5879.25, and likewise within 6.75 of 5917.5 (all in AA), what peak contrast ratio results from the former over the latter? 1.22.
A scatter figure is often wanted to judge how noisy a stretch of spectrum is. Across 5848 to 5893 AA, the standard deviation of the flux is 0.22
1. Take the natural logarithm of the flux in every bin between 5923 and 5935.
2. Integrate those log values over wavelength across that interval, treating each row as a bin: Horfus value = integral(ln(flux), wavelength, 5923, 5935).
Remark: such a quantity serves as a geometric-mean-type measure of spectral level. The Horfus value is 10.3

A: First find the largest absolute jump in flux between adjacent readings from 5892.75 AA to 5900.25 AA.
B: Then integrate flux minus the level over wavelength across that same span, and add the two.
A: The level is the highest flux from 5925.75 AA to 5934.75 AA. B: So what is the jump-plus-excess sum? -1.8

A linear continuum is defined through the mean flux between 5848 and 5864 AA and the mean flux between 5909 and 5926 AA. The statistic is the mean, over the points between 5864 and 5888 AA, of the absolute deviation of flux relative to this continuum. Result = 0.20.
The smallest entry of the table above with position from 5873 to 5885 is 2.427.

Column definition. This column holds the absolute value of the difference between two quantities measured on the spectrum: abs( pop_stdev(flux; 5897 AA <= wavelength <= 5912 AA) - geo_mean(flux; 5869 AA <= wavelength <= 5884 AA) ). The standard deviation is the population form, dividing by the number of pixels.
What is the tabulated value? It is 2.66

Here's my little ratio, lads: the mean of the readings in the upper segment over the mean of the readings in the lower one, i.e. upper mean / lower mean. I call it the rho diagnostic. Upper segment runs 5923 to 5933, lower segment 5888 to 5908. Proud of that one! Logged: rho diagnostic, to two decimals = 1.07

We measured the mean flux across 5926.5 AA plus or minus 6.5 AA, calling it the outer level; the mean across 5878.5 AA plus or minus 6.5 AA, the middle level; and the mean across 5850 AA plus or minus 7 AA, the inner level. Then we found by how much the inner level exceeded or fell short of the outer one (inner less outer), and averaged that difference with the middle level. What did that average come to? 1.43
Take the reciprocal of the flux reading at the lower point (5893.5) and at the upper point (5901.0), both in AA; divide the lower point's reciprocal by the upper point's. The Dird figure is 1.12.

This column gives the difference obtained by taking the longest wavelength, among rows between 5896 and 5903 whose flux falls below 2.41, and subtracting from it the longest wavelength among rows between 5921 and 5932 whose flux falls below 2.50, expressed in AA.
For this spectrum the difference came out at -28.5 AA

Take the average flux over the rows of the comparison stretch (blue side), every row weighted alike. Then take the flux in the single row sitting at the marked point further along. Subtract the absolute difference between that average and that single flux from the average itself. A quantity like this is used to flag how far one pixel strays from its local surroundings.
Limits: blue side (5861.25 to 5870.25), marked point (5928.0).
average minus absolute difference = 2.29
